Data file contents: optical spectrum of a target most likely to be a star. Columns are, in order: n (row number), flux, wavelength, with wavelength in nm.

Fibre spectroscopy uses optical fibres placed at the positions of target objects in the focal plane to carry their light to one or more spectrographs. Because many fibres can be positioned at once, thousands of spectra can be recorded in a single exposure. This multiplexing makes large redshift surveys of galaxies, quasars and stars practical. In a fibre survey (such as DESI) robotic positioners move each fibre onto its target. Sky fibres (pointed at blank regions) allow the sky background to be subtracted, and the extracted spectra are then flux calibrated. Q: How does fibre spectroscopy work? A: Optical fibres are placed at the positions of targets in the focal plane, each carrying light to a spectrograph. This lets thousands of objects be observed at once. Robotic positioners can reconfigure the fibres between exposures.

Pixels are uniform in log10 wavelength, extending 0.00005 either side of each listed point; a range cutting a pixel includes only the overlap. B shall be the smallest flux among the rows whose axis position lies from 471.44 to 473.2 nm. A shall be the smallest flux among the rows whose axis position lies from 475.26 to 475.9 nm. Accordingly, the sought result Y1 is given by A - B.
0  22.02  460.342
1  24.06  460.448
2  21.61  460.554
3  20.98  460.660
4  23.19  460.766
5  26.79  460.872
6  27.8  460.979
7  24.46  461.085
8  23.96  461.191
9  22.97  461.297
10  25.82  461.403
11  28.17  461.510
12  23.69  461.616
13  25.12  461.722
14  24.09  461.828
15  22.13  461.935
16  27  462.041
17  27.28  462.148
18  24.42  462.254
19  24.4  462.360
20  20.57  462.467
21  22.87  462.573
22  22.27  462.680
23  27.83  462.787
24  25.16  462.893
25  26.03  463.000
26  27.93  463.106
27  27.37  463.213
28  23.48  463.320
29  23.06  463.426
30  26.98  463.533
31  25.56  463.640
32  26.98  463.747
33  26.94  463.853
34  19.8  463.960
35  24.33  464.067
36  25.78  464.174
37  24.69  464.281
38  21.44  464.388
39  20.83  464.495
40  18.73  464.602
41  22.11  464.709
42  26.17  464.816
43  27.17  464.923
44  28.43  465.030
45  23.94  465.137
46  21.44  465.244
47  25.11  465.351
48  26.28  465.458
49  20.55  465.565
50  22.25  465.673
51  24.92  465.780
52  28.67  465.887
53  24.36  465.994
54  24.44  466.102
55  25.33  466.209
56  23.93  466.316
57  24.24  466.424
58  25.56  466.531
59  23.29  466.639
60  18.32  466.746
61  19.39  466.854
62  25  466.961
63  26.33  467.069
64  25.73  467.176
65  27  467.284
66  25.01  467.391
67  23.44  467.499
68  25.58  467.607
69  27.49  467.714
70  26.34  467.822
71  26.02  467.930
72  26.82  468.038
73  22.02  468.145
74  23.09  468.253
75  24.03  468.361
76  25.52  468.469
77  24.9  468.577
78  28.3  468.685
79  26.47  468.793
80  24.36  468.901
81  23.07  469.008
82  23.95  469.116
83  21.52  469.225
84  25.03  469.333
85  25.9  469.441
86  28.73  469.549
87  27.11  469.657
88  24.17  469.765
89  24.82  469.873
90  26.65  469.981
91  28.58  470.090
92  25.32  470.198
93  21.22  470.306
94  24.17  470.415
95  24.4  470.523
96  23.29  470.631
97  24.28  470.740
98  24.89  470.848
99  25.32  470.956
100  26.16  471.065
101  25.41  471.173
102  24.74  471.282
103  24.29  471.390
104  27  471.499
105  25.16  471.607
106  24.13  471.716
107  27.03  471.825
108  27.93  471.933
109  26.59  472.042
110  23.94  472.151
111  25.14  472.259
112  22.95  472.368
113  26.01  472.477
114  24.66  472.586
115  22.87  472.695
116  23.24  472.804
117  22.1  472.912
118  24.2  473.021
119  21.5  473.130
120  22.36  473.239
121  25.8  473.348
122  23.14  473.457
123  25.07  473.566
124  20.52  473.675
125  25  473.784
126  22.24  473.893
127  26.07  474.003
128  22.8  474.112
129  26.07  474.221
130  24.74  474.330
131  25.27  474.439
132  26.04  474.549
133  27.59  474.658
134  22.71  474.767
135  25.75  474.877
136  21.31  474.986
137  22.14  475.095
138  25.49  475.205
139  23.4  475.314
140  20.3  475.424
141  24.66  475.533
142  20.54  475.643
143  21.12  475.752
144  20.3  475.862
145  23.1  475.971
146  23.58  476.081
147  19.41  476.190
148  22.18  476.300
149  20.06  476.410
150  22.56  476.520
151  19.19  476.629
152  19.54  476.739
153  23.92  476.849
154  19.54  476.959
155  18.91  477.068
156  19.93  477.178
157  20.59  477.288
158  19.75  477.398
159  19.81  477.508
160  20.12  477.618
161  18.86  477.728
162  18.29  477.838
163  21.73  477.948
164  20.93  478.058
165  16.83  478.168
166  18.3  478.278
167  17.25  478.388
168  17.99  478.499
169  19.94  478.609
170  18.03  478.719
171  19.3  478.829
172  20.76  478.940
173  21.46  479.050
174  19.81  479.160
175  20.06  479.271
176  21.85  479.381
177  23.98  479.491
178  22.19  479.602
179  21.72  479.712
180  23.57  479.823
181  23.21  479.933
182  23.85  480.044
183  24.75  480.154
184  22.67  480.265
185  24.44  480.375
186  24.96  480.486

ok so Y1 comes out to -1.2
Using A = 20.3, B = 21.5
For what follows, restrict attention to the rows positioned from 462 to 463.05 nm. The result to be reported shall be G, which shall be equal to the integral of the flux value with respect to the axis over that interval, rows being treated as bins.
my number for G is 26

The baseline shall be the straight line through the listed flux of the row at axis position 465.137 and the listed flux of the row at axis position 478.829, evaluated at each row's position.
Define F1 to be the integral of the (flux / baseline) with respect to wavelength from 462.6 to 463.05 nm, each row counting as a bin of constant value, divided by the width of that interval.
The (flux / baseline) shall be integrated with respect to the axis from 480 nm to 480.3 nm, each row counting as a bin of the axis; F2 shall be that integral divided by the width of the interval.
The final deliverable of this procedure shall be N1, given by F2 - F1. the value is 0.2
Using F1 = 1.02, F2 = 1.26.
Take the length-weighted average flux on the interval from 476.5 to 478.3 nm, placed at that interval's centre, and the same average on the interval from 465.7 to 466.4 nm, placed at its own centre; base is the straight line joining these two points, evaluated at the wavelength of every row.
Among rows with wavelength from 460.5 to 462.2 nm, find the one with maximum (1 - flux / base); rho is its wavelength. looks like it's 460.660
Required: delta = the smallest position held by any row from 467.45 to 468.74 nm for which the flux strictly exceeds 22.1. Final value 467.499 nm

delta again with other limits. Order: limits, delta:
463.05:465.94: 463.106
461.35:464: 461.403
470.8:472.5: 470.848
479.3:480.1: 479.491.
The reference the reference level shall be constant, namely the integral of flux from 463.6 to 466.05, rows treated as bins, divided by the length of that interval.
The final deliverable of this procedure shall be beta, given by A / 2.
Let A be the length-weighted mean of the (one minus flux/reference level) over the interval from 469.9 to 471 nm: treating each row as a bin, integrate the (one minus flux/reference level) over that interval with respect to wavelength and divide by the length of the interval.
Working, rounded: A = -0.026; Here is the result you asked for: -0.013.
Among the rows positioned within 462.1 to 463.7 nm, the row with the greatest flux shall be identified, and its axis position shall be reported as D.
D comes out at 463.106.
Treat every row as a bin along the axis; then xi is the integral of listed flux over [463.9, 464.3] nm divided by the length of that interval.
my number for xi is 23.6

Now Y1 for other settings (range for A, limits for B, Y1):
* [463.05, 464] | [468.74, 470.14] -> -1.7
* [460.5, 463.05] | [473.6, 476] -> 0.3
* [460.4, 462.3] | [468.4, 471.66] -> -0.2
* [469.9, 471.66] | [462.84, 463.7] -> -1.8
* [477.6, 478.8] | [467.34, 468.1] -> -6.6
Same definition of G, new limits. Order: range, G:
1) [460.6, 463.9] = 83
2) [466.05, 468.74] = 66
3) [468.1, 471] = 72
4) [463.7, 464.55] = 20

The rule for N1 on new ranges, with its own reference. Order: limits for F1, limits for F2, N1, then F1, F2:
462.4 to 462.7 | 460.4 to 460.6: 0.0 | 0.88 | 0.90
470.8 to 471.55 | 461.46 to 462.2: -0.1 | 1.16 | 1.01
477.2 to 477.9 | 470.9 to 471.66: 0.2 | 0.99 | 1.16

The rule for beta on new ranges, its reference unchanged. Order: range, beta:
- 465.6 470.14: -0.015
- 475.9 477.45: 0.069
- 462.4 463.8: -0.018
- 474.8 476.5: 0.040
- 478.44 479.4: 0.090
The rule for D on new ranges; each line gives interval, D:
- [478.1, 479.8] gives 479.491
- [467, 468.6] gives 467.714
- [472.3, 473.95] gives 472.477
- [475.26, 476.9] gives 475.533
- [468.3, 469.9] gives 469.549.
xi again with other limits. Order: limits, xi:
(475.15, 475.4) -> 23.9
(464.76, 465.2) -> 26.3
